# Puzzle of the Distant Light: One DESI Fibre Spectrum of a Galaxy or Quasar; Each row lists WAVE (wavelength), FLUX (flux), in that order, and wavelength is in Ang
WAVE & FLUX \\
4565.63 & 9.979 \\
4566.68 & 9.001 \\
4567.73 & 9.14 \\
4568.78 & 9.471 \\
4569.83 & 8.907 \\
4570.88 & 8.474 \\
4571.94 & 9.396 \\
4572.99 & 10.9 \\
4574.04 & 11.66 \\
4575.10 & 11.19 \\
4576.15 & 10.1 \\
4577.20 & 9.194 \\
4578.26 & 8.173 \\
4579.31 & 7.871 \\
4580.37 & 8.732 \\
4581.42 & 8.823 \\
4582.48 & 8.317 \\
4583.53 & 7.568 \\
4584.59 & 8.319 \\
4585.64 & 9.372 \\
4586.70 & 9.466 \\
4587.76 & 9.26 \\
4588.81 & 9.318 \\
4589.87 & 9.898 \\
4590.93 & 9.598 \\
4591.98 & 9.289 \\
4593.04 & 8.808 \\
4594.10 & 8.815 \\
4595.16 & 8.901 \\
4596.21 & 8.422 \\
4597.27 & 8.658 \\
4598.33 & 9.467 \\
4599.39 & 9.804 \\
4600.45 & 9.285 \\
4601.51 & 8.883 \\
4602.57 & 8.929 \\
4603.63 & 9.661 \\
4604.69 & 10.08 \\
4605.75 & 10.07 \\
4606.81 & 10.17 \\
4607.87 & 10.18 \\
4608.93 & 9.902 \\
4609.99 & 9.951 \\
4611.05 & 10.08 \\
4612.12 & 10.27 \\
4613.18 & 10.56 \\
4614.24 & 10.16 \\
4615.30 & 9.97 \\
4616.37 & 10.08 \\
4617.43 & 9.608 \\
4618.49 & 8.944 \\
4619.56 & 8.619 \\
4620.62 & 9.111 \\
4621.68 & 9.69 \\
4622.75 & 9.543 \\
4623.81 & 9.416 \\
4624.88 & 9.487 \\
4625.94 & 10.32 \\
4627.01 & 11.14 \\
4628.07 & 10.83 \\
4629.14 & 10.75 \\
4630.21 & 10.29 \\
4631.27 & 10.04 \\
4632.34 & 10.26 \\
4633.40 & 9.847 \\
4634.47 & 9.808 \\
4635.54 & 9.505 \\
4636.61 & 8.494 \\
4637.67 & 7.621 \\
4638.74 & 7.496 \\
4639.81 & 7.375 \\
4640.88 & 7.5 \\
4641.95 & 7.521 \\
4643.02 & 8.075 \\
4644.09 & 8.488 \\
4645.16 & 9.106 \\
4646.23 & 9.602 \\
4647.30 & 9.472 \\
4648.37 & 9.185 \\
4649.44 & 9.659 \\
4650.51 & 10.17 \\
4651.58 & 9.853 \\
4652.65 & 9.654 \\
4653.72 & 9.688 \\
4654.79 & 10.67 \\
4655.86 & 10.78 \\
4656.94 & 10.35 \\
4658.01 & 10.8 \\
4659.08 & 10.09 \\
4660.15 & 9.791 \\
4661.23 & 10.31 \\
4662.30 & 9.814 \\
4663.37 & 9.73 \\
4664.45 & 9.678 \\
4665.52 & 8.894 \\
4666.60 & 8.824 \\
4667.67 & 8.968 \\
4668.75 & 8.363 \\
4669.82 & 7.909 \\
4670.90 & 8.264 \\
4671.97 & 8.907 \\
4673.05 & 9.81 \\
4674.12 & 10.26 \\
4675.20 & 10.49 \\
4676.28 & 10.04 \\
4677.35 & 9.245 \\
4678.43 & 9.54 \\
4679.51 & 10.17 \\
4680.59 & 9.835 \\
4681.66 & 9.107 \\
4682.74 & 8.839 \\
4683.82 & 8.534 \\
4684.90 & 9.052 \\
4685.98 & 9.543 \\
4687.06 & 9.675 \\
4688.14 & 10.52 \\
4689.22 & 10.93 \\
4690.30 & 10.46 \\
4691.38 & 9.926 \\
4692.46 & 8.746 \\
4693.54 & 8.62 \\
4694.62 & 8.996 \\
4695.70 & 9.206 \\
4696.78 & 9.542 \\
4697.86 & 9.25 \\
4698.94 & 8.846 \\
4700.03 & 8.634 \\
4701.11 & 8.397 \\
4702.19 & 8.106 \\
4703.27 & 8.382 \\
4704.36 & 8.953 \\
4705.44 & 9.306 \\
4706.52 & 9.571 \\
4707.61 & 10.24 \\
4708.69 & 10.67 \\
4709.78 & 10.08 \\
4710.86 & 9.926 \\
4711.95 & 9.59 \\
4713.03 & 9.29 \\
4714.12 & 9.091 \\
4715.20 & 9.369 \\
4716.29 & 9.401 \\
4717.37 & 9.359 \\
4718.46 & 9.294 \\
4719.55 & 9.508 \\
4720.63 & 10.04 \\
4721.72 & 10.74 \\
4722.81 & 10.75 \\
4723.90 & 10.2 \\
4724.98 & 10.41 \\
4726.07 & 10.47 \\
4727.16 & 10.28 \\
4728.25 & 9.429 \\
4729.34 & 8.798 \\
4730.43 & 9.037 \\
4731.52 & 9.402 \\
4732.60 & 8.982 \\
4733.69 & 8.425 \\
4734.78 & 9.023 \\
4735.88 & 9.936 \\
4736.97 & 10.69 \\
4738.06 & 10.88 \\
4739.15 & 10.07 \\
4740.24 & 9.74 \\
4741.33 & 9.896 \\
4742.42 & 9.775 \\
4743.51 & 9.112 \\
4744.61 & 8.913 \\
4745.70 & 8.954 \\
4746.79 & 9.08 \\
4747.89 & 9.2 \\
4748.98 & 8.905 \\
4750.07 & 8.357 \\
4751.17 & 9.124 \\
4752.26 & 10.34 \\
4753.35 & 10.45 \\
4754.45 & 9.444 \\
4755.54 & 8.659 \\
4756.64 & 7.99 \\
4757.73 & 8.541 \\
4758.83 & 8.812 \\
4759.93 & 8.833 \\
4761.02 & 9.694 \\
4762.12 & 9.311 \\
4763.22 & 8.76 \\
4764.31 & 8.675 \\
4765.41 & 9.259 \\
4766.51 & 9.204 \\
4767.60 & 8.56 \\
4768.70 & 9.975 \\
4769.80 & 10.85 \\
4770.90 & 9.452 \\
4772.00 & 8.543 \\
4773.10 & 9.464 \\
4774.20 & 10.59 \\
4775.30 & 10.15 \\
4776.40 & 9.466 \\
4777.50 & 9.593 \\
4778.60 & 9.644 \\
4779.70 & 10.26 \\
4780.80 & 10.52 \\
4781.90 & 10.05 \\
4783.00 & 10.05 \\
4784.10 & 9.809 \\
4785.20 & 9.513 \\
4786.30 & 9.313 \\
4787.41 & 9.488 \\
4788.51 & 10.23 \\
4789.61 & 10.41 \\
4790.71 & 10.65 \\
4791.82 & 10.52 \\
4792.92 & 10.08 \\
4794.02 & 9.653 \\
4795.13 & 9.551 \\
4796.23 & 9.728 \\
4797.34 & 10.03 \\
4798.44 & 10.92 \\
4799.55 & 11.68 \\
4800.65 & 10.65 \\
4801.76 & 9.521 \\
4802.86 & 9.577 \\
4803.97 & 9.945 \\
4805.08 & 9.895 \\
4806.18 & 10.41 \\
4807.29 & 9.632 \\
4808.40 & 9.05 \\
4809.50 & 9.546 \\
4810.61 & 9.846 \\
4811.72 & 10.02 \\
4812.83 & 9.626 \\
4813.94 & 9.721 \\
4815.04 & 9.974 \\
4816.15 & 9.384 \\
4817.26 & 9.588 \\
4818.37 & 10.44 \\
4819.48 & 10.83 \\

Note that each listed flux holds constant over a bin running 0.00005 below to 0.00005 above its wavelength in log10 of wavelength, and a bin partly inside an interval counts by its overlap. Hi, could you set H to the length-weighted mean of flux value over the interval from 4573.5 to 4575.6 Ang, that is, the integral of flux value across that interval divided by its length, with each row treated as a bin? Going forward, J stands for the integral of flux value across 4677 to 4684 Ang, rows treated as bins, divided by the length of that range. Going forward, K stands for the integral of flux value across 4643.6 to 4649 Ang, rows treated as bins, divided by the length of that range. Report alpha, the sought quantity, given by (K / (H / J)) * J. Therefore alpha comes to 71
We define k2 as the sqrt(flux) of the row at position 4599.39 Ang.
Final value 3.13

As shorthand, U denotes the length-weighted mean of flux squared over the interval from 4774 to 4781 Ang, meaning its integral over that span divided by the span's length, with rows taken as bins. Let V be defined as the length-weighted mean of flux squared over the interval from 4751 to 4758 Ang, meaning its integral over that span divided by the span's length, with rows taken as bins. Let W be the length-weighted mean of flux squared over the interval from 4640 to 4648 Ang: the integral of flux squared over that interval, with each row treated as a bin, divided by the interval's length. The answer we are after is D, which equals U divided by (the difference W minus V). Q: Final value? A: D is -7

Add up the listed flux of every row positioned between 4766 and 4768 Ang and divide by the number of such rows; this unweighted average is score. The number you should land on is 8.9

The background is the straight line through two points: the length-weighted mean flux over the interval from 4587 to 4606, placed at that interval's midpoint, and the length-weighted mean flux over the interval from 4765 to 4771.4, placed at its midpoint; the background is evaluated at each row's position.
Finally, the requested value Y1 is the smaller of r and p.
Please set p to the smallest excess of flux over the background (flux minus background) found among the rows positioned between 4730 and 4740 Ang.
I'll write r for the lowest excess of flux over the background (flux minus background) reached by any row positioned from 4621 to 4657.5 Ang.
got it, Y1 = -1.97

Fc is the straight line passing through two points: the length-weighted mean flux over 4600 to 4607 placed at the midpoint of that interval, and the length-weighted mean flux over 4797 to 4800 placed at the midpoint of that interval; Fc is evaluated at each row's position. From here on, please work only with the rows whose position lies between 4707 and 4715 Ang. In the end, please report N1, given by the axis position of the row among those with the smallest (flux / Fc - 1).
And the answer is 4714.12 Ang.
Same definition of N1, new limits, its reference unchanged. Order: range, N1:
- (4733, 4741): 4733.69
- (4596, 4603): 4596.21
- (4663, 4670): 4669.82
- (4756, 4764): 4756.64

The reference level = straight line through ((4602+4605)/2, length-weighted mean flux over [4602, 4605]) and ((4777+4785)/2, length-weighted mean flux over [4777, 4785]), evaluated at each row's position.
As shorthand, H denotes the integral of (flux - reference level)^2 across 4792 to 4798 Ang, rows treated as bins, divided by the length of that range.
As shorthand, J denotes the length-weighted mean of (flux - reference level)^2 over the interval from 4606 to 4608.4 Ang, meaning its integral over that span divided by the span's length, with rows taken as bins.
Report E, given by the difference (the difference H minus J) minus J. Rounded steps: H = 0.11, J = 0.42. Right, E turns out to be -0.72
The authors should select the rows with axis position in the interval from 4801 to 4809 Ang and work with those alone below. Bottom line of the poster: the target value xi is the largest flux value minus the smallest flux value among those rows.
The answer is 1.4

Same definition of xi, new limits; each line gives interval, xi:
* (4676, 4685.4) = 1.6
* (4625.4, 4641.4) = 3.8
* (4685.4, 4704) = 2.8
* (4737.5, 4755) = 2.5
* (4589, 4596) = 1.1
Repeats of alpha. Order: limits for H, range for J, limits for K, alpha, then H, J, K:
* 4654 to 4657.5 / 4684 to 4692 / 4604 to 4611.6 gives 94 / 10.5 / 9.9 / 10.1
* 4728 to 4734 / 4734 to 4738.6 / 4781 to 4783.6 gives 113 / 9.0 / 10.0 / 10.1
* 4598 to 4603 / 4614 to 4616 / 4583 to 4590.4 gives 98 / 9.3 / 10.0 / 9.0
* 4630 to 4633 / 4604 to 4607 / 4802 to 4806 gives 98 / 10.2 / 10.1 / 9.9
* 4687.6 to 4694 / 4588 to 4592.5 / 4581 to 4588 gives 80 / 9.9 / 9.5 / 8.7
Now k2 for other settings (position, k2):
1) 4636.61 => 2.91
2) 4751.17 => 3.02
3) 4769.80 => 3.29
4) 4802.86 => 3.09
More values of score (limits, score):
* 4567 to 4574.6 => 9.7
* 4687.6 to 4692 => 10.5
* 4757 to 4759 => 8.7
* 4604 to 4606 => 10.1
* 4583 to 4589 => 8.9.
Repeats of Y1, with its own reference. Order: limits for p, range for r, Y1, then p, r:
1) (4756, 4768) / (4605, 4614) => -1.55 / -1.55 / 0.61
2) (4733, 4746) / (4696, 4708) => -1.34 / -1.08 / -1.34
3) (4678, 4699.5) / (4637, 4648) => -1.97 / -0.88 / -1.97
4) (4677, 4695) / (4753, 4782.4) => -1.55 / -0.88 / -1.55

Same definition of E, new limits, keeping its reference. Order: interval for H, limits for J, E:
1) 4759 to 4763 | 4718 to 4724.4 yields -0.08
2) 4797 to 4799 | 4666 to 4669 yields -1.37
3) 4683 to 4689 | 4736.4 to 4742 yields -0.13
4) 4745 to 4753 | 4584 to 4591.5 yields 0.37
